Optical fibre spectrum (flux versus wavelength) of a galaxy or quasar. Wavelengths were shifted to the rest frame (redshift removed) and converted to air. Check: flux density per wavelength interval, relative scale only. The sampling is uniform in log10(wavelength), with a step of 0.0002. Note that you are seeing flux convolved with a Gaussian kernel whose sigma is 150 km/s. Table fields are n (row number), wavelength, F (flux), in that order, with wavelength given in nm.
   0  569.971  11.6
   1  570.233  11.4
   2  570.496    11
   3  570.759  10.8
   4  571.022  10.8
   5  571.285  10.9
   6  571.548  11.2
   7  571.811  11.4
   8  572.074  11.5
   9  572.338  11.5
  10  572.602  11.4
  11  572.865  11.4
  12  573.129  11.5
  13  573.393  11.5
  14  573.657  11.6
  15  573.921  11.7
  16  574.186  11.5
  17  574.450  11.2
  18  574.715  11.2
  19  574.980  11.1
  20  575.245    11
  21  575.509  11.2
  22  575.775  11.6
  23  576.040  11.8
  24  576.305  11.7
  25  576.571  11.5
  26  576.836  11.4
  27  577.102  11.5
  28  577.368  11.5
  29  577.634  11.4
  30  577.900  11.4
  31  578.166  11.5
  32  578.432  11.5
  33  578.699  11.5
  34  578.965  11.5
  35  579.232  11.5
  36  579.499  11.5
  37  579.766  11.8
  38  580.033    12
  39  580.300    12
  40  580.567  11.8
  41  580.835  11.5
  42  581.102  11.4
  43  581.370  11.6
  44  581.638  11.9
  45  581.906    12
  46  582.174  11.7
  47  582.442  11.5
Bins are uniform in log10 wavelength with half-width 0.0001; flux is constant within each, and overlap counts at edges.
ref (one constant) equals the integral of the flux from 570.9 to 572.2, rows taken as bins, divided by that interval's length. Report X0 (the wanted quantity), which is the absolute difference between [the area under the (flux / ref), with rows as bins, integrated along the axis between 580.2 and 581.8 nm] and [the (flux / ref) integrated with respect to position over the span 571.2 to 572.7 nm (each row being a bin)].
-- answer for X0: 0.15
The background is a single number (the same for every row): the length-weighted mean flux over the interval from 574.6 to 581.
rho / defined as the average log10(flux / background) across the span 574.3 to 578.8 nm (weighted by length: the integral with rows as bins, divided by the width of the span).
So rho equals -0.004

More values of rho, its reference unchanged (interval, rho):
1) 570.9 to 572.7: -0.011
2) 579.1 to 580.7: 0.009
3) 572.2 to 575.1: -0.004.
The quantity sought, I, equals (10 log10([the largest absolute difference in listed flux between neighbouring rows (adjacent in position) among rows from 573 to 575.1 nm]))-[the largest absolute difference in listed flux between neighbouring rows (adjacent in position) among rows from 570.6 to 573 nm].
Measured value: -5.5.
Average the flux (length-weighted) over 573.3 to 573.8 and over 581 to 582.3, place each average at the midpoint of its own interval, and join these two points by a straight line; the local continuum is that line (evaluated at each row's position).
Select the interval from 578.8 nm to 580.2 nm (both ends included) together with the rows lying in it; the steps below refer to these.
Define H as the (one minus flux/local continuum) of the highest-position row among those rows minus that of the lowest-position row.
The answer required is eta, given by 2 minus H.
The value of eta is 2.04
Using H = -0.04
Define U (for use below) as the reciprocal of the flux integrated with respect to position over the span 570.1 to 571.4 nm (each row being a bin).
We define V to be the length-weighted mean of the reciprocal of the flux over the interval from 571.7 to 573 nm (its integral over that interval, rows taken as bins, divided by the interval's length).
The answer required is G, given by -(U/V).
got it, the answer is -1.35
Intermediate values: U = 0.118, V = 0.0874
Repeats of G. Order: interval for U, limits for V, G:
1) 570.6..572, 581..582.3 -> -1.49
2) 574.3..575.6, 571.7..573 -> -1.34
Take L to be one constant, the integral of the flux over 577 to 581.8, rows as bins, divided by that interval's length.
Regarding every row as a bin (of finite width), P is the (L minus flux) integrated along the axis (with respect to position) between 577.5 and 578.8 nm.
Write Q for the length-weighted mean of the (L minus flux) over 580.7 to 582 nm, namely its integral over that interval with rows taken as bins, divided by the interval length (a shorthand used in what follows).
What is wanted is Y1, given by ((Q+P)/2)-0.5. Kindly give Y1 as -0.44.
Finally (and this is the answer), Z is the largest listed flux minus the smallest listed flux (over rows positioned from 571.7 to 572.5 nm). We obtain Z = 0.1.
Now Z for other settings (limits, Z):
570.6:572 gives 0.6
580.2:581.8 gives 0.6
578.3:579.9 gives 0.3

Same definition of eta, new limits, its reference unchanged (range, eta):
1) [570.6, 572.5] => 2.06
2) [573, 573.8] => 2.01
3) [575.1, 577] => 2.03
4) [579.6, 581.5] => 1.98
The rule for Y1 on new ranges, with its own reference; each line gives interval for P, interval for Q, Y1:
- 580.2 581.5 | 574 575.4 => -0.34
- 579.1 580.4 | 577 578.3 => -0.53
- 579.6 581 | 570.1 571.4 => -0.33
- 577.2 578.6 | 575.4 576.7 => -0.38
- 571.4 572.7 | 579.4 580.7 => -0.48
